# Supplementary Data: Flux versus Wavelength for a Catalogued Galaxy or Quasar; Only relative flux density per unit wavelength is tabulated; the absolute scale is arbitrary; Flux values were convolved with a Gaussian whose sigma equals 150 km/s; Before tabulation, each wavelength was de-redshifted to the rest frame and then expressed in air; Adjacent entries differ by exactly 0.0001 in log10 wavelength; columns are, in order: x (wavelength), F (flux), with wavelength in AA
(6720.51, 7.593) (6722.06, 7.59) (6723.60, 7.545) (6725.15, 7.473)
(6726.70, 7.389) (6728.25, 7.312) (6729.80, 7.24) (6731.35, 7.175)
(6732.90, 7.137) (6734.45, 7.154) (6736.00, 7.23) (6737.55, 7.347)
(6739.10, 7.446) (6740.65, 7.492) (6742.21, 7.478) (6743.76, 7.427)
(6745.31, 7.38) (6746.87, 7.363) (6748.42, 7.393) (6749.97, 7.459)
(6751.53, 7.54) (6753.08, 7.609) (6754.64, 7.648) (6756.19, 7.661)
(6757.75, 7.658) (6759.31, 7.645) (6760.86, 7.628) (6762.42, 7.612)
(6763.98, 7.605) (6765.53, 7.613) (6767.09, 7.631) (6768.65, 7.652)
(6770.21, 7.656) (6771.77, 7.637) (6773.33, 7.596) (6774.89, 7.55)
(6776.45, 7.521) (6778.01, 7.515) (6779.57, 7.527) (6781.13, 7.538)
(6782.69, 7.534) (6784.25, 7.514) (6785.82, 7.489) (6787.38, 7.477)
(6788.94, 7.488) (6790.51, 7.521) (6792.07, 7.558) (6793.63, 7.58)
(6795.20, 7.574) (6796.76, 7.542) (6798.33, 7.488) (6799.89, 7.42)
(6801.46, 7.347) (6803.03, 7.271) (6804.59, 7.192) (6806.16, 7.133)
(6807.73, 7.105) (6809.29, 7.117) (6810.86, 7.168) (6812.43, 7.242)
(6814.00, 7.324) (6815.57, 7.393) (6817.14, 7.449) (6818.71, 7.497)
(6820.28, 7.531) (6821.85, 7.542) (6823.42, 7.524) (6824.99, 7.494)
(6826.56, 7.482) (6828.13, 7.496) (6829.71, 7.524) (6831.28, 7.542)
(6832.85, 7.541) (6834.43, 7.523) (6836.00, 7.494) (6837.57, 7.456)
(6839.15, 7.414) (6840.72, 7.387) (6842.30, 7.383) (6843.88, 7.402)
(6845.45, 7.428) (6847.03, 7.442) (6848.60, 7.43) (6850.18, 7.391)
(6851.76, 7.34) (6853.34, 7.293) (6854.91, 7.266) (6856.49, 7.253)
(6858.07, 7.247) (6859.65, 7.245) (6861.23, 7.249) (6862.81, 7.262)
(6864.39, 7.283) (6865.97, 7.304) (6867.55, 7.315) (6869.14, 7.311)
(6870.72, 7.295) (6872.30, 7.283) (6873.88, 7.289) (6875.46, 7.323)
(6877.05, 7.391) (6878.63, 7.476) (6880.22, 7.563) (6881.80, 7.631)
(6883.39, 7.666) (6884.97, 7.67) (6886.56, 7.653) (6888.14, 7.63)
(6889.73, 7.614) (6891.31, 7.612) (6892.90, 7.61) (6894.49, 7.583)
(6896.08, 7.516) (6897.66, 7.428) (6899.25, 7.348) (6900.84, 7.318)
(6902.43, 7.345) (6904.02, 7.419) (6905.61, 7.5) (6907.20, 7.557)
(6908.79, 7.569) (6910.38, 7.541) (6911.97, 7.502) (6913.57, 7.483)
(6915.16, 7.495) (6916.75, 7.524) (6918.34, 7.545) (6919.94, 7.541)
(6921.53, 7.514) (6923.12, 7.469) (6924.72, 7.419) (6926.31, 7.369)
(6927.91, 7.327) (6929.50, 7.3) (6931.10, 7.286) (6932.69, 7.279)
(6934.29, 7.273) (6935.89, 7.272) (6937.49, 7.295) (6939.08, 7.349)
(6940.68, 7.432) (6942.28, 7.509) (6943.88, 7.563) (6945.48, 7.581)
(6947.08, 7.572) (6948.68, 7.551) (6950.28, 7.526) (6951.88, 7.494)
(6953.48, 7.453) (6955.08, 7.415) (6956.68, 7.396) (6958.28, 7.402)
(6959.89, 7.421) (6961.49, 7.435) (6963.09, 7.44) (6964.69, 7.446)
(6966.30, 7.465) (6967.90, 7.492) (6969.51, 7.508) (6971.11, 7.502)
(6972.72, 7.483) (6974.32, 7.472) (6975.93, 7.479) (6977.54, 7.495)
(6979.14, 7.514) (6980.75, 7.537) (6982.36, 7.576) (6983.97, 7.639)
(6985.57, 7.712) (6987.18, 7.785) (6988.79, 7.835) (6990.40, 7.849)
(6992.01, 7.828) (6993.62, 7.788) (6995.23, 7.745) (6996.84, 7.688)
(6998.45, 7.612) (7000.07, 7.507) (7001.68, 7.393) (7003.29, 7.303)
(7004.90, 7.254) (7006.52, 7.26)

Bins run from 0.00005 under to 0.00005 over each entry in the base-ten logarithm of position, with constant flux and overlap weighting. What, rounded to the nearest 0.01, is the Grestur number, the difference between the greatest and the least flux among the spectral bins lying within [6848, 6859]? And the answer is 0.18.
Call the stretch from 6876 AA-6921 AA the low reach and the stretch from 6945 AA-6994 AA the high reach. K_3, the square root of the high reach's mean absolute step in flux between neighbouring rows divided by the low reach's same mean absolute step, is 0.82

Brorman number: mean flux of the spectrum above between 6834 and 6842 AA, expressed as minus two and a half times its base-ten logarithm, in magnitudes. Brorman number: -2.18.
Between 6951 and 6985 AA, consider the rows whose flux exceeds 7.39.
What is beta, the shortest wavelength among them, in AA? 6951.88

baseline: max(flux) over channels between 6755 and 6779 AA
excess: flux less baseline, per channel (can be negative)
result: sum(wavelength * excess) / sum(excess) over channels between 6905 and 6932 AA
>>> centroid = 6921.3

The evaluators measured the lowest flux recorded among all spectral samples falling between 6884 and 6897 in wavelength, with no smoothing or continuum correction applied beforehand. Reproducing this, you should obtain 7.516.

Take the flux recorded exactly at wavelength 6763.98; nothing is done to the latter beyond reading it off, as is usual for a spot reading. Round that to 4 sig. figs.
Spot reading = 7.605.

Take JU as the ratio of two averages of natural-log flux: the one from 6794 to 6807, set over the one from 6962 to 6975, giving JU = 0.99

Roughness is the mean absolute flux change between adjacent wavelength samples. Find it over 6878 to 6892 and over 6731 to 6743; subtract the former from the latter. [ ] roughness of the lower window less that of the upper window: 0.03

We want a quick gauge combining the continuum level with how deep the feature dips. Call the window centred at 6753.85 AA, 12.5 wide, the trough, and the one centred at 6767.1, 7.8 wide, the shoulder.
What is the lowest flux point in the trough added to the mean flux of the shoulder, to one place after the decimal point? 15.0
